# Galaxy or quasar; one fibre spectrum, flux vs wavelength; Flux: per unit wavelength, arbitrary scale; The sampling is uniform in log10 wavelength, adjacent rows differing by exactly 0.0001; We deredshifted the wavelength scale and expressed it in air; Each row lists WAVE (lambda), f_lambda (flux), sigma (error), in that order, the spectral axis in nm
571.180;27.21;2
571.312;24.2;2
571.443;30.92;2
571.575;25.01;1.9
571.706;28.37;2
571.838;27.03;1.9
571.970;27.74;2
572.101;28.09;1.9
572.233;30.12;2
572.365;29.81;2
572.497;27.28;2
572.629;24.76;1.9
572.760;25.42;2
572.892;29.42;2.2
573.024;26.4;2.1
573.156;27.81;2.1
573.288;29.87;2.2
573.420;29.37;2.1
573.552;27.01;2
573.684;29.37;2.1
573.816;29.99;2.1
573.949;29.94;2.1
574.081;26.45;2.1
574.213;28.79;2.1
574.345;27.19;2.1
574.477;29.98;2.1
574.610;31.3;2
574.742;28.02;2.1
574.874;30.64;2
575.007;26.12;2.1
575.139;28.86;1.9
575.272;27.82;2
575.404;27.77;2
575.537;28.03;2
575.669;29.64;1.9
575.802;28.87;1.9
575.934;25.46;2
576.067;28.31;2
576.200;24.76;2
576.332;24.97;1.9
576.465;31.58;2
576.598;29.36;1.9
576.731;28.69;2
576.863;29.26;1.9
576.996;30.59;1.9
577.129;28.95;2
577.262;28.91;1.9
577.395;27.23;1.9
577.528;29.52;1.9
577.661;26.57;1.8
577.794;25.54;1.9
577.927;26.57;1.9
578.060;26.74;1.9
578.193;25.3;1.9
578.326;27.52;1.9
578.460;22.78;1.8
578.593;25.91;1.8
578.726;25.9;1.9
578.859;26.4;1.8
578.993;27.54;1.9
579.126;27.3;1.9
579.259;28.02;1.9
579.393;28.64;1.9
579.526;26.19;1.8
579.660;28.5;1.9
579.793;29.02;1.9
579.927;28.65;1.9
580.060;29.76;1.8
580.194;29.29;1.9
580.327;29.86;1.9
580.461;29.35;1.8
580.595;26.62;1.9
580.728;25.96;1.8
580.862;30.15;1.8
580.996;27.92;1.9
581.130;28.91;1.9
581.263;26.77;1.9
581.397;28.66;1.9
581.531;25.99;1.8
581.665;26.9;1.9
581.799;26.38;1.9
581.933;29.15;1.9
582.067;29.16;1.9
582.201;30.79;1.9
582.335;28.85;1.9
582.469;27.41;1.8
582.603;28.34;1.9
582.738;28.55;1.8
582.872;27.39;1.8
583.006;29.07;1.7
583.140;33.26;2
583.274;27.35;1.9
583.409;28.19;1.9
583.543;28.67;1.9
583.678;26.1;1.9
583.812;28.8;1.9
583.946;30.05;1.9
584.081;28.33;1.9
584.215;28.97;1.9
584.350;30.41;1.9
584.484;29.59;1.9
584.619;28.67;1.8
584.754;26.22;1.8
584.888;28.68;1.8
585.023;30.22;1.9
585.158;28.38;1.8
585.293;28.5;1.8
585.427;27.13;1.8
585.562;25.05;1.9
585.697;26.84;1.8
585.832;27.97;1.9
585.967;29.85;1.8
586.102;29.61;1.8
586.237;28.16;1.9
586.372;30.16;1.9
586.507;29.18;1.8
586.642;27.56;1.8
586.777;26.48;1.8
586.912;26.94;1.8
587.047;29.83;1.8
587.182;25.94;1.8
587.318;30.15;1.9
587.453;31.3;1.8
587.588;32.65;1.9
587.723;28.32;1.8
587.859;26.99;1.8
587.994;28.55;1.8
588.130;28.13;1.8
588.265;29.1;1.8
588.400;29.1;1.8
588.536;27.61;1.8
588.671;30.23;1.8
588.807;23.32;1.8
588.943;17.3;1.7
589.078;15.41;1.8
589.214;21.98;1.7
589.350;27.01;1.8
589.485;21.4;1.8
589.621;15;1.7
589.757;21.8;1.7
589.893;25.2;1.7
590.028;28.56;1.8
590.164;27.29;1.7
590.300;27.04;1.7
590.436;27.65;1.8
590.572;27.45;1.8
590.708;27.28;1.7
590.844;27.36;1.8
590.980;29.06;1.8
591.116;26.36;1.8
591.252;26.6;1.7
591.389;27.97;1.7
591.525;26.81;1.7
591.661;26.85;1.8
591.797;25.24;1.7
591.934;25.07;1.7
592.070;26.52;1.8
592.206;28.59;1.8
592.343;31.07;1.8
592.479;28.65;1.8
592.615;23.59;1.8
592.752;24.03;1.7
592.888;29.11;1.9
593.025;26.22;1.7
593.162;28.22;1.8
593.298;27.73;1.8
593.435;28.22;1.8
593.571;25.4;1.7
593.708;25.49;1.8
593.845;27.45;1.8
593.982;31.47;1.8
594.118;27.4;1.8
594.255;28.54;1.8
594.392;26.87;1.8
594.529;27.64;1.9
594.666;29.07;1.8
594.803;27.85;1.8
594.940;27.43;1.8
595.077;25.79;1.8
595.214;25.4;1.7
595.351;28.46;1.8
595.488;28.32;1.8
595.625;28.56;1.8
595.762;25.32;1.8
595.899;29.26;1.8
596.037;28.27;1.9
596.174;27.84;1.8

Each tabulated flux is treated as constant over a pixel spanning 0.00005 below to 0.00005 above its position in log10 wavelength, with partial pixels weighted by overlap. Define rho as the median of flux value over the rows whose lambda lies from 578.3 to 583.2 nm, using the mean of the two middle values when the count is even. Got 28.3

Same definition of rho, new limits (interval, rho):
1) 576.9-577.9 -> 28.9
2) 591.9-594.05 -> 27.6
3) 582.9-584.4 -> 28.8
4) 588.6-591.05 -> 27.0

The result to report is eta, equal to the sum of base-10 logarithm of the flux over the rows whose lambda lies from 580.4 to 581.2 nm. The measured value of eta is 8.69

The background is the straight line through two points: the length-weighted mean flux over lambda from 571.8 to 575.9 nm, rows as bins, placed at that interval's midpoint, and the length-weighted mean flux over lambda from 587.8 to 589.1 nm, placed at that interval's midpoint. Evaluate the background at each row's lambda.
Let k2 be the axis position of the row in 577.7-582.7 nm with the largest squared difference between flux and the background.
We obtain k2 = 578.460 nm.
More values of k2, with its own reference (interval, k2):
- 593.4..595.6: 593.982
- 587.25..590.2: 589.621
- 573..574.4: 573.024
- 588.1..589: 588.943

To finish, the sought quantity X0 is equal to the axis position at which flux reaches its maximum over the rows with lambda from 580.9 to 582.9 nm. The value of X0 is 582.201 nm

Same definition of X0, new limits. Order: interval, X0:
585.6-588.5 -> 587.588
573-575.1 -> 574.610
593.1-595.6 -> 593.982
